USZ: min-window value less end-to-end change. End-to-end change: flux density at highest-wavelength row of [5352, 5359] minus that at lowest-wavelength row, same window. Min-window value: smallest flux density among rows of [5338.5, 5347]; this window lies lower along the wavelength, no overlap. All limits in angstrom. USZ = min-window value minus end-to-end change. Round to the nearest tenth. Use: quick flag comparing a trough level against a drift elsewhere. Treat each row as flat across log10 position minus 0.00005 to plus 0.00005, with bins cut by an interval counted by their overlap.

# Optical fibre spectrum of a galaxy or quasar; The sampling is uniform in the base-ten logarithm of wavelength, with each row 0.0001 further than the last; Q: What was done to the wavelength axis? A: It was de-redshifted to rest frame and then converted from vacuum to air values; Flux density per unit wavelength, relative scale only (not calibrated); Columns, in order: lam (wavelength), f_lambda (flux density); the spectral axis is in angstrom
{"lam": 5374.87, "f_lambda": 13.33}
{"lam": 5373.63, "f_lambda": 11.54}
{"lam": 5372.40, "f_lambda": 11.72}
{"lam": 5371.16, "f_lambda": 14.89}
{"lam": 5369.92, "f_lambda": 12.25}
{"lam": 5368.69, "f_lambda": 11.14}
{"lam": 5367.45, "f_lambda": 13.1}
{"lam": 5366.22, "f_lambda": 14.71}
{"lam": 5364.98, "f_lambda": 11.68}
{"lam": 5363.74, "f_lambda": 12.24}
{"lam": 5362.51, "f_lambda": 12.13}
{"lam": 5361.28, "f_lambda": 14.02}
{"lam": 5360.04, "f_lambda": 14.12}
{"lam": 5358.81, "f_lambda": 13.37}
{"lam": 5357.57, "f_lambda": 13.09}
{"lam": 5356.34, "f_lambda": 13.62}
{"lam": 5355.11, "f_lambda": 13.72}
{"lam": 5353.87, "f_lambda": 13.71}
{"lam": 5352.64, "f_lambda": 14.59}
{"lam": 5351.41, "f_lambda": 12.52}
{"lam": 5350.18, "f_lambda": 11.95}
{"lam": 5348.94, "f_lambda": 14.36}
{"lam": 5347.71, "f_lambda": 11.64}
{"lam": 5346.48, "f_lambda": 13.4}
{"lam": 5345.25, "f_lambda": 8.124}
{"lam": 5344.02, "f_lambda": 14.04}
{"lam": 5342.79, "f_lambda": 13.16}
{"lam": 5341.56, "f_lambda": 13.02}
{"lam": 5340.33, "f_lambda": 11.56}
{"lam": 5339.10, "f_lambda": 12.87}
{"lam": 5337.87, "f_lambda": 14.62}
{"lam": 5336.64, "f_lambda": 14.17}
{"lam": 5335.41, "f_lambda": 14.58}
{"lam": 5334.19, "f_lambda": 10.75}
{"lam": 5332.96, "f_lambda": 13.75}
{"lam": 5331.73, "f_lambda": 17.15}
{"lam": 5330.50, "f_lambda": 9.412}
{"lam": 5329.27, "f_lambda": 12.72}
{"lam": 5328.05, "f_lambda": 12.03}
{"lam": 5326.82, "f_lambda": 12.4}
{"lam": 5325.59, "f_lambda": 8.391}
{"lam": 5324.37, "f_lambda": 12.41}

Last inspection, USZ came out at 9.3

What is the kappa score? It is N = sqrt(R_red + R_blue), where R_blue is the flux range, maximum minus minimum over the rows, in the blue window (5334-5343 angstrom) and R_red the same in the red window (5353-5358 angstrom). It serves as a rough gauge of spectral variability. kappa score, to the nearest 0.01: 2.12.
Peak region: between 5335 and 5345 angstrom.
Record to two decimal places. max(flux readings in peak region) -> 14.62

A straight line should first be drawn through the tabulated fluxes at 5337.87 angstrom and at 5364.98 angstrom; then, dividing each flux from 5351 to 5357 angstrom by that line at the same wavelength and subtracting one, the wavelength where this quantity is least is 5351.41 angstrom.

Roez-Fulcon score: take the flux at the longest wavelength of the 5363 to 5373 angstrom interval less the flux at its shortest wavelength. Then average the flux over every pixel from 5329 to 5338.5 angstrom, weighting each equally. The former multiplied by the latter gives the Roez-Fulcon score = -7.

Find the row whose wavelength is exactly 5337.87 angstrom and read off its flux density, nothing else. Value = 14.62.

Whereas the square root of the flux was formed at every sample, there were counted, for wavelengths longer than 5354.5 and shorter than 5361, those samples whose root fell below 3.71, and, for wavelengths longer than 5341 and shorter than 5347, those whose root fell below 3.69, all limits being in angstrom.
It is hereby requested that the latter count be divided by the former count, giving 1.00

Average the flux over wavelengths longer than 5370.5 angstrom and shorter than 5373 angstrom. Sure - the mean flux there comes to 13.3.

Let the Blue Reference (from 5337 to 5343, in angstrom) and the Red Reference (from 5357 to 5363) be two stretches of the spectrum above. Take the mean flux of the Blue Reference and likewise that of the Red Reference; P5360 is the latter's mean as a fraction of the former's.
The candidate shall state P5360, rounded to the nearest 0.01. 1.02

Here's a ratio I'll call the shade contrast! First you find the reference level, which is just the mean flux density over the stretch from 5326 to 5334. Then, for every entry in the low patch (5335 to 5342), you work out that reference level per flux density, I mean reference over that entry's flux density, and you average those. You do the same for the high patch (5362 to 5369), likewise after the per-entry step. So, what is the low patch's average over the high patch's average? 0.93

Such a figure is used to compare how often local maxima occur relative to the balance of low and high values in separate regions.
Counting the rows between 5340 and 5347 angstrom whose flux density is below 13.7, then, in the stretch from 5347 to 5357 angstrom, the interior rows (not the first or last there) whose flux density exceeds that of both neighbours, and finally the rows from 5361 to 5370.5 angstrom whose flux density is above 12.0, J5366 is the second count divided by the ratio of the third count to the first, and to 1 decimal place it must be 2.5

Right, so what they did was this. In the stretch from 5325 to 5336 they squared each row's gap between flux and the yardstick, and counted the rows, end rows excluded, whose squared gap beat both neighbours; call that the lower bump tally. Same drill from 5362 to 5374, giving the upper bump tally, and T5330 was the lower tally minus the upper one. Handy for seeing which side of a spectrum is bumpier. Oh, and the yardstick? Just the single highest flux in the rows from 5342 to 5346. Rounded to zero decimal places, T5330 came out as 1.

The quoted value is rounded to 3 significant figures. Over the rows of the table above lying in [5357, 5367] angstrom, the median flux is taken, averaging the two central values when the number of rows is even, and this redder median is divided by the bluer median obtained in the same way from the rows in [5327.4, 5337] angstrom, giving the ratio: 1.00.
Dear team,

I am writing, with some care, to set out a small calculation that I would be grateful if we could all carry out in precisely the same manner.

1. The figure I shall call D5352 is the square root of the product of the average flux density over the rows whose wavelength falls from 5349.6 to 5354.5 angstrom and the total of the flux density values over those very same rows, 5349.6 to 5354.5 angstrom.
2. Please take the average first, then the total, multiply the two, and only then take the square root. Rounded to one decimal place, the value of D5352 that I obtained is 26.4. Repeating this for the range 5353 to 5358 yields 27.1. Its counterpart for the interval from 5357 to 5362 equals 27.3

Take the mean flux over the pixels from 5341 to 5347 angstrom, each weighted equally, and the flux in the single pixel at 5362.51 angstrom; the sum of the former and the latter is 24.5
